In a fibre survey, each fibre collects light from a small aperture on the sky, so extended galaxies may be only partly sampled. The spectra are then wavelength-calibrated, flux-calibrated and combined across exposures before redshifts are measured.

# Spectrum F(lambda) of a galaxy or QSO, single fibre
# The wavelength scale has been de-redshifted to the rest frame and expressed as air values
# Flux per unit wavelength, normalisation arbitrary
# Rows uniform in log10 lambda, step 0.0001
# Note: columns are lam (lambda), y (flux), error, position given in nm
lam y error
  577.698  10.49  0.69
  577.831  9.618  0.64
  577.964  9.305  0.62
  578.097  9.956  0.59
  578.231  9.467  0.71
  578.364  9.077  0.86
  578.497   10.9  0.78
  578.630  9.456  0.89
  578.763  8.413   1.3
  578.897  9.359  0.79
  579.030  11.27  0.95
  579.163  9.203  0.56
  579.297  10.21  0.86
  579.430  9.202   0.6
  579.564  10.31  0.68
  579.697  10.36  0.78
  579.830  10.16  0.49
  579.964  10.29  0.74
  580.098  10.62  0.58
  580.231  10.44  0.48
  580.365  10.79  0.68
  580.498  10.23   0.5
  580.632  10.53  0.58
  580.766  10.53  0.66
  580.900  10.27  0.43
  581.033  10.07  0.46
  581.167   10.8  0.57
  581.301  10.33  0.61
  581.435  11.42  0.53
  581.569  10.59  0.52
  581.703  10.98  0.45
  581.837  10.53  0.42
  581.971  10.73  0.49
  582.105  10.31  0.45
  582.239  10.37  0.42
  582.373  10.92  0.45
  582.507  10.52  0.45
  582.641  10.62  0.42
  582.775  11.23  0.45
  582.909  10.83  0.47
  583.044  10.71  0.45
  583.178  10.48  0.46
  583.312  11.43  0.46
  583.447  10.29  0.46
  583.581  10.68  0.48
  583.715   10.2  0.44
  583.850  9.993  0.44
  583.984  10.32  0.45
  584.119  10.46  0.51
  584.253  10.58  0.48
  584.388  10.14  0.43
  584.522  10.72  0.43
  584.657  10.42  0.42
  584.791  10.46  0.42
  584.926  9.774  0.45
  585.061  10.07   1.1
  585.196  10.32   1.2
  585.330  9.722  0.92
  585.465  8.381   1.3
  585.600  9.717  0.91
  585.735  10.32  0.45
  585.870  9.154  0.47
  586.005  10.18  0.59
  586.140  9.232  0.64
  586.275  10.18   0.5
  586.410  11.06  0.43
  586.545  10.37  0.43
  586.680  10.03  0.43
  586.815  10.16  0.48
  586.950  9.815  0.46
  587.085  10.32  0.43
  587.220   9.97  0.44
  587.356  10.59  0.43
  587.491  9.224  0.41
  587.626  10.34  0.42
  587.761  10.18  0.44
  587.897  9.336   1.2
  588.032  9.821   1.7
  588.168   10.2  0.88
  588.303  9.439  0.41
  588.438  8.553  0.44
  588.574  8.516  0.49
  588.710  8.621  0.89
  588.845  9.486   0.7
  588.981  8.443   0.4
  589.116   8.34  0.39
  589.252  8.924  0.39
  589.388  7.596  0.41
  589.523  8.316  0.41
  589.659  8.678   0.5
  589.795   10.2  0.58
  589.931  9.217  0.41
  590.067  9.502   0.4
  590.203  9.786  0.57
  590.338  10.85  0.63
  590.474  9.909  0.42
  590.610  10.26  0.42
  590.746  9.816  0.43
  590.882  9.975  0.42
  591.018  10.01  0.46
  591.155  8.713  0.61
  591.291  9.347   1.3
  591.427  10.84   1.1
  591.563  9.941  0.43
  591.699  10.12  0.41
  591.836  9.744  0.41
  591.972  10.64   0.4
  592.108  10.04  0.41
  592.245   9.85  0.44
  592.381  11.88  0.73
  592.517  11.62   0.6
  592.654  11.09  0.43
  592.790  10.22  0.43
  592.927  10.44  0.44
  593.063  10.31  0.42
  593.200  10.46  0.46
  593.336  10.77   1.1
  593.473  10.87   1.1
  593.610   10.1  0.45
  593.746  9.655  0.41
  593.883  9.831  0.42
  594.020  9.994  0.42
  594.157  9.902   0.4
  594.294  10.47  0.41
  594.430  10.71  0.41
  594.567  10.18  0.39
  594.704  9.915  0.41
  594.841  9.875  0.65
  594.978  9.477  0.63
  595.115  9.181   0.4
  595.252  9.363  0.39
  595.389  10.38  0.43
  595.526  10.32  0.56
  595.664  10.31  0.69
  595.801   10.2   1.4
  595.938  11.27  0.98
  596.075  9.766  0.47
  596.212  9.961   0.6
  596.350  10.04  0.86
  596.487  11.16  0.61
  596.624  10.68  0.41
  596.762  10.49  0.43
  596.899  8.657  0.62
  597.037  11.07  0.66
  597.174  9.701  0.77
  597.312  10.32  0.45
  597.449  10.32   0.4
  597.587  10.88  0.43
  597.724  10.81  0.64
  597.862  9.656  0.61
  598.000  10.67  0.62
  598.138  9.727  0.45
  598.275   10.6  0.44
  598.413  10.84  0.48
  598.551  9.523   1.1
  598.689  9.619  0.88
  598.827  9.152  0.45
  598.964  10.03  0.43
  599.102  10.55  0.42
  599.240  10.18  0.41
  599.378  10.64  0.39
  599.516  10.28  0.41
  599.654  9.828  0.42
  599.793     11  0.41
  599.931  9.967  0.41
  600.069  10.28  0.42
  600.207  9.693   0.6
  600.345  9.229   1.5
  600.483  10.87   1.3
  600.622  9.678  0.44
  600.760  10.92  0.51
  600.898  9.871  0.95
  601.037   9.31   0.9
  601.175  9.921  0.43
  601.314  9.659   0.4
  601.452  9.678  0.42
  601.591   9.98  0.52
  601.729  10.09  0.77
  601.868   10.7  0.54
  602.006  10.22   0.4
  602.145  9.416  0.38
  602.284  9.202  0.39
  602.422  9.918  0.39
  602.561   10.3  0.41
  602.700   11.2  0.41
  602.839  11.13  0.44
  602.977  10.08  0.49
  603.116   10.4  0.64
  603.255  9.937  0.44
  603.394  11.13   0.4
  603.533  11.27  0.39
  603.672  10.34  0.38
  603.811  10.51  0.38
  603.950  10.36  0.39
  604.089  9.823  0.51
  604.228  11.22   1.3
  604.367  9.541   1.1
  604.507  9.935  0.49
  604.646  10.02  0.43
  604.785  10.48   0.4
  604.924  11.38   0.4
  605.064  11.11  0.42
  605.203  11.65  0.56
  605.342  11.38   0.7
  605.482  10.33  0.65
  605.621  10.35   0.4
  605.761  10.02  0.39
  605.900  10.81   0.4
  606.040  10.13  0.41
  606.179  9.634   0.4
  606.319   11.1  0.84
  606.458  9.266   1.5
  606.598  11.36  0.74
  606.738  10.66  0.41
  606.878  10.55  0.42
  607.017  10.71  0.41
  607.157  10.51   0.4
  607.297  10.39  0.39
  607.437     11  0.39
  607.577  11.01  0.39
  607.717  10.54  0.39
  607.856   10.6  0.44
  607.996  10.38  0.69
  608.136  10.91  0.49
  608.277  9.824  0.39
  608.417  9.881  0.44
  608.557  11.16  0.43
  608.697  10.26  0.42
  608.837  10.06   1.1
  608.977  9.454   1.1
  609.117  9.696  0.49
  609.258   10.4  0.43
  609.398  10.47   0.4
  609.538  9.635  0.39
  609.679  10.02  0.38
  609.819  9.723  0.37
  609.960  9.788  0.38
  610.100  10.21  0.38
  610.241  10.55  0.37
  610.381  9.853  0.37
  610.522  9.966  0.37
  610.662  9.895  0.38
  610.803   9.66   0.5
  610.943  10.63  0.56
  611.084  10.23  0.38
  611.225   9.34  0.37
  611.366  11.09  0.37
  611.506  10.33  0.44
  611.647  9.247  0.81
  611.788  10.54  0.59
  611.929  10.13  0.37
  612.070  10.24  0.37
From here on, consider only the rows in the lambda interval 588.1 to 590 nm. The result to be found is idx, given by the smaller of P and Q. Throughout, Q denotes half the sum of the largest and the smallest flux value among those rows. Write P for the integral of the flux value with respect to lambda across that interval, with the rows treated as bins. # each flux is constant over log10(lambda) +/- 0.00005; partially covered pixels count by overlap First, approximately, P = 16.9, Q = 8.90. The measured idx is 8.9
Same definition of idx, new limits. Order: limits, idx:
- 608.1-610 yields 10.3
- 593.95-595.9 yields 9.9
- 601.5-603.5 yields 10.2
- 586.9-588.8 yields 9.6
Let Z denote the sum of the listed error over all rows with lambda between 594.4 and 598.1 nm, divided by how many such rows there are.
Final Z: 0.59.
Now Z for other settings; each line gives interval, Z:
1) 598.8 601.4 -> 0.59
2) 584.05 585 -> 0.45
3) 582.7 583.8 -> 0.46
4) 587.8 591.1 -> 0.58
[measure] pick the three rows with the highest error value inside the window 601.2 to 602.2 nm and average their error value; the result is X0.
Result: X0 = 0.61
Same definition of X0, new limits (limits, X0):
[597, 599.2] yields 0.92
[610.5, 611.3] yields 0.48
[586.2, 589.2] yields 1.26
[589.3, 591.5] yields 1.01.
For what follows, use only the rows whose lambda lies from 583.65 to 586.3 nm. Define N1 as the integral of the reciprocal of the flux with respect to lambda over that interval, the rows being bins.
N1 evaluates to 0.265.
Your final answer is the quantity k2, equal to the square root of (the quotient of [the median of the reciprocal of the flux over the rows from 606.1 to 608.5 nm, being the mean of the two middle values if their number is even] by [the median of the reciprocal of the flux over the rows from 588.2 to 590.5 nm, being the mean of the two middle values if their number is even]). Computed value 0.92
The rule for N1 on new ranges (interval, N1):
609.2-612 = 0.278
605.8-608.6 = 0.267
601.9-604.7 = 0.273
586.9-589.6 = 0.293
